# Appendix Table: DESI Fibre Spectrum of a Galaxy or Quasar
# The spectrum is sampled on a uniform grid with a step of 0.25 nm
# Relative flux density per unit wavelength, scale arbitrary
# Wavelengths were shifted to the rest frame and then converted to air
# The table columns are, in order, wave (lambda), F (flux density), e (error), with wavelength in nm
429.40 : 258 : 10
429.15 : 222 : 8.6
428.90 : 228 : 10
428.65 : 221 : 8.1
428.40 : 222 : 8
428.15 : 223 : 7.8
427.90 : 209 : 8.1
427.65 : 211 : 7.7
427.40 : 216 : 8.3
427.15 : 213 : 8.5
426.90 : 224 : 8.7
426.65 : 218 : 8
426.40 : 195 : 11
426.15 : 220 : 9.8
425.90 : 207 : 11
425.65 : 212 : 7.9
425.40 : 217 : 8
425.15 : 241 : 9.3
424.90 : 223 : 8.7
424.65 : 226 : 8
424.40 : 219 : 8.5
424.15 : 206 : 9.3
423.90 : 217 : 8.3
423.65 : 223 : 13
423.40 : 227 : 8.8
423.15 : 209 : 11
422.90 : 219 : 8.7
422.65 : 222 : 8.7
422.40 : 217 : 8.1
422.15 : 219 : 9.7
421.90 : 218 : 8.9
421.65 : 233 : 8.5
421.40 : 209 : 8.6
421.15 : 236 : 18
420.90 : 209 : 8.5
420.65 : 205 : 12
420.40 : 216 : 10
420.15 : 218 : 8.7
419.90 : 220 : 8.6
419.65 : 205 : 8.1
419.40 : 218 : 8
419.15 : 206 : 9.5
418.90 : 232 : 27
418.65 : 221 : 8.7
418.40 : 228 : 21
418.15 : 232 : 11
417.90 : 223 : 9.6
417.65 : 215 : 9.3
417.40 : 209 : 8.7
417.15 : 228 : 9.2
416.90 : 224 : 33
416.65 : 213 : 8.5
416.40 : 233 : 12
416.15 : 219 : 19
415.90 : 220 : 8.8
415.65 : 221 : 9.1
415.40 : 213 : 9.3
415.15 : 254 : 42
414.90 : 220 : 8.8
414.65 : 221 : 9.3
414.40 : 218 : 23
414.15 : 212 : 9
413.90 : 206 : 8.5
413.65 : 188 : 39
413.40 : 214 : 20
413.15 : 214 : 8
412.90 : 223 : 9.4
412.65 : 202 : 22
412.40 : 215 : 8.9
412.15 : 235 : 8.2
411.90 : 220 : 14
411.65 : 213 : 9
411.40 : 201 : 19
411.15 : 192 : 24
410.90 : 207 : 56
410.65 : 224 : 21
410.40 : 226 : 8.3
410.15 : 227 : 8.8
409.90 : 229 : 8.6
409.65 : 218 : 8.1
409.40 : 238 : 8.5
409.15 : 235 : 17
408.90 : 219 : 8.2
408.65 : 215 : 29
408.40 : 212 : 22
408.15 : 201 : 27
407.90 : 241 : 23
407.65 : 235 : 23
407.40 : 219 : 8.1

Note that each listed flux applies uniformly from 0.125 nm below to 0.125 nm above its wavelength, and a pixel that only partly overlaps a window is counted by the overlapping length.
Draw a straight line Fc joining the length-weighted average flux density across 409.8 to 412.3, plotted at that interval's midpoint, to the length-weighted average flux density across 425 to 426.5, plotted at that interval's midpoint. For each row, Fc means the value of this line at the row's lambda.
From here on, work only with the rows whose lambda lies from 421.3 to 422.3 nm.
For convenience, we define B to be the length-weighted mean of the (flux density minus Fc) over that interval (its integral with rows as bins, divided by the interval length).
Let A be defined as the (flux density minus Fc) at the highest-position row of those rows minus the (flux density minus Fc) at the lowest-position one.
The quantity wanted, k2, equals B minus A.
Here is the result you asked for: -6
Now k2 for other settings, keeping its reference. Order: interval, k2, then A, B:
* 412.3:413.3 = -3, -0.9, -4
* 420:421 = 5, -8.9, -4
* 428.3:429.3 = 9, 0.1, 9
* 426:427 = -6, 4.1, -2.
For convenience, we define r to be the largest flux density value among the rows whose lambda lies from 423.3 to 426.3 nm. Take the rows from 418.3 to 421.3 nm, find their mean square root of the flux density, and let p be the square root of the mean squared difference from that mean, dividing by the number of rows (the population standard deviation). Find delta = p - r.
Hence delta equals -241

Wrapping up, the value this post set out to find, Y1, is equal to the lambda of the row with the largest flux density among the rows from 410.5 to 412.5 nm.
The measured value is 412.15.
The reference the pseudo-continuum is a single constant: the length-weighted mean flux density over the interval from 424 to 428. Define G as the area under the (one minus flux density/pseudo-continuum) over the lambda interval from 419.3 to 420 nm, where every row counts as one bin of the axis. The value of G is 0.007 nm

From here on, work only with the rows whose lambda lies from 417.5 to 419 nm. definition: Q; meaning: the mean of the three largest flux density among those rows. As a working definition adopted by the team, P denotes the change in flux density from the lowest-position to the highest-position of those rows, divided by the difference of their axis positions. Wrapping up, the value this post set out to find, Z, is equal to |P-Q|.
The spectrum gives 217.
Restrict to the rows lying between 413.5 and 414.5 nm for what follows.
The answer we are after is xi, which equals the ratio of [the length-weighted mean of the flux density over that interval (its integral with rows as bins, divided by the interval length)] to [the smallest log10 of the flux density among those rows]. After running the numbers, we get 90.5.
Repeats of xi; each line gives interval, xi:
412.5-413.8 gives 91.6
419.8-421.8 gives 94.4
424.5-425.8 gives 96.0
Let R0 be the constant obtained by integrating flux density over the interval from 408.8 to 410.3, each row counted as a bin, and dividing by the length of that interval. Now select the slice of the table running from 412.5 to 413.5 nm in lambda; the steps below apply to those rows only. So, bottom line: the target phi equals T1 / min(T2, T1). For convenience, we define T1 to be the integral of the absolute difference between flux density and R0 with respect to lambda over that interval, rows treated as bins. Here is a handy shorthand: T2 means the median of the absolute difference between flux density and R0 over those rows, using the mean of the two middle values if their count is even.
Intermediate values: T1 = 15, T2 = 13.8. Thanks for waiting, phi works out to 1.05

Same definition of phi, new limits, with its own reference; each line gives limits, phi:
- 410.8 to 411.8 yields 1.02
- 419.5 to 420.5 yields 1.20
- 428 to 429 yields 1.00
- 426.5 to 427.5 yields 1.00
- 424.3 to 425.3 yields 1.06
